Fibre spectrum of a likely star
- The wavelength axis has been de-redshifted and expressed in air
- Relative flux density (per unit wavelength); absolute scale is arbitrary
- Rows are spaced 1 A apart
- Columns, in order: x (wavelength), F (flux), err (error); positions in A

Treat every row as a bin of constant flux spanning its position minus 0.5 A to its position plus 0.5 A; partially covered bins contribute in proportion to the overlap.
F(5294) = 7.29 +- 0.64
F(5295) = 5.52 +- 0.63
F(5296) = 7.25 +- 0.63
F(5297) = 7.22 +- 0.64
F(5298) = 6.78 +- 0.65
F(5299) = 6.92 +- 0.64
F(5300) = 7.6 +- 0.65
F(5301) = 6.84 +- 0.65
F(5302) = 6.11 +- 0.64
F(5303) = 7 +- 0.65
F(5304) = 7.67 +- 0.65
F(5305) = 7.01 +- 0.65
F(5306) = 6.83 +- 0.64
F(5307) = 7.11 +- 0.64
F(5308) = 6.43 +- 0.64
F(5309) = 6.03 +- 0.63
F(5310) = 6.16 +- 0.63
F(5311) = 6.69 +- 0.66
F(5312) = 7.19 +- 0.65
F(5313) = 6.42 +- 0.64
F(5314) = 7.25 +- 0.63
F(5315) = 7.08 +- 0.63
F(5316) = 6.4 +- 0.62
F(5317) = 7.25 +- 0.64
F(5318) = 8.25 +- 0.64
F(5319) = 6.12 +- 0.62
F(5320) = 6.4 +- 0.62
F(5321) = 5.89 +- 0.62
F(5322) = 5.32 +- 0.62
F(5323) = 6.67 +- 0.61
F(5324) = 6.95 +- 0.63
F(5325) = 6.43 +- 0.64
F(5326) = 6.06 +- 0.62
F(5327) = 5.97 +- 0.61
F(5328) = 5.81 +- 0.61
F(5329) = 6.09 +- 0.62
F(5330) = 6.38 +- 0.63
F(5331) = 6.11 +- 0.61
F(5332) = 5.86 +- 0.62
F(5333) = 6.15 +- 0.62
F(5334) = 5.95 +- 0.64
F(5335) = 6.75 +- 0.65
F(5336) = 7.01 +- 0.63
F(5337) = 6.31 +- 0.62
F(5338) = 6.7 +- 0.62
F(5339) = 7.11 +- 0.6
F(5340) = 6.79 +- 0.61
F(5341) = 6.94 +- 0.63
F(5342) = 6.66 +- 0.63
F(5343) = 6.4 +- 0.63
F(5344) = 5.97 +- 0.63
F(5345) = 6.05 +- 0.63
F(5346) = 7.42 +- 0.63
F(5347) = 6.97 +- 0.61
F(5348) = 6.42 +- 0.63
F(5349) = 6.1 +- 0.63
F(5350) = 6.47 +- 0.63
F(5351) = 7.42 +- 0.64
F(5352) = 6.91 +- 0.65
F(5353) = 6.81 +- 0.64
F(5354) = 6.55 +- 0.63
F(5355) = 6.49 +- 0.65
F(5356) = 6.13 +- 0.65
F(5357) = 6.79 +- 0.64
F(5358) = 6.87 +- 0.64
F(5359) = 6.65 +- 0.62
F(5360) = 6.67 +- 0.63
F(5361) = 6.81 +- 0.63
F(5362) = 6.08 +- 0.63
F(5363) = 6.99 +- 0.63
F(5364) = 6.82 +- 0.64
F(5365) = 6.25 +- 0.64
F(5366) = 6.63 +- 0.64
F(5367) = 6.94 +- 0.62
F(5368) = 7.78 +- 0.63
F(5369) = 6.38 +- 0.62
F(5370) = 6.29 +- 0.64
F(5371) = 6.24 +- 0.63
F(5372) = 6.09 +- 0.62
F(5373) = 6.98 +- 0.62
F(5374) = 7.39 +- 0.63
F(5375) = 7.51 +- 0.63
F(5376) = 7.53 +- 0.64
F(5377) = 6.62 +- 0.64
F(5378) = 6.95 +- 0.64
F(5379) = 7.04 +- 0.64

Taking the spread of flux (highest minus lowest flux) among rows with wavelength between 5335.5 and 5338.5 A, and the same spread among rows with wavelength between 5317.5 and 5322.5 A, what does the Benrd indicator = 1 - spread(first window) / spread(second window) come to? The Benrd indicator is 0.76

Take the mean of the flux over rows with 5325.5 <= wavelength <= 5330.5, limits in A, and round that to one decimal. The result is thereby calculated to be 6.1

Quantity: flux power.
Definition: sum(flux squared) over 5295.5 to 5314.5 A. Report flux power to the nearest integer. 900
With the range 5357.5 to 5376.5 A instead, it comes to 879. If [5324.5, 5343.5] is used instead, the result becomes 780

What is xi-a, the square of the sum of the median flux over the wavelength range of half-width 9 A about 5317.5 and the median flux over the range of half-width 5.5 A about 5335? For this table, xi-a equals 164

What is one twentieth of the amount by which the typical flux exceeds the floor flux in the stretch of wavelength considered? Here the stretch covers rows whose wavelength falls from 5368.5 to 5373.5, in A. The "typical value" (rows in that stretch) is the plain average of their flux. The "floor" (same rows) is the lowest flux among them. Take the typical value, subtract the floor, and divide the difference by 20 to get 0.015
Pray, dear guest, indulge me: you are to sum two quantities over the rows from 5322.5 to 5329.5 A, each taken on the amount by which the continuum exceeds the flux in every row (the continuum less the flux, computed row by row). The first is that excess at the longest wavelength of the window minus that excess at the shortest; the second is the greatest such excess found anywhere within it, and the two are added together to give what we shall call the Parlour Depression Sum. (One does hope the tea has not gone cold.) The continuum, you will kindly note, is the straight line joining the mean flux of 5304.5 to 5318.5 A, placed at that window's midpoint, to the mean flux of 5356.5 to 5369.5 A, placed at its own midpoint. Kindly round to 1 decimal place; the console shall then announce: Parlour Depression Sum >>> 1.6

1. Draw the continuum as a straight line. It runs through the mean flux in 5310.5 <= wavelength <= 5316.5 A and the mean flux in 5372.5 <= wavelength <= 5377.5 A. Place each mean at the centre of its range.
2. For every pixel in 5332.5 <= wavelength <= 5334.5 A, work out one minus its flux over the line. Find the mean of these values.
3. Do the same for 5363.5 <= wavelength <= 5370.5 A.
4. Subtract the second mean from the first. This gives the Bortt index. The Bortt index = 0.07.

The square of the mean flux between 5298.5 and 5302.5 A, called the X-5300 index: 47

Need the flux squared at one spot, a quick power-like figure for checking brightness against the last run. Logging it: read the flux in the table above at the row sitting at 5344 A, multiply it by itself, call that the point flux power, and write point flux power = 36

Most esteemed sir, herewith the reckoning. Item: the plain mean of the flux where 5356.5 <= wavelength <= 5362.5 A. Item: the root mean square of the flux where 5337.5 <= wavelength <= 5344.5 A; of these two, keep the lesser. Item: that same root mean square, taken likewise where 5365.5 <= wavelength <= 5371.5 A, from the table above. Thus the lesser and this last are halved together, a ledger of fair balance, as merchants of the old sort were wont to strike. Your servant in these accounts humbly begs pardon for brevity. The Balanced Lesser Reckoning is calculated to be 6.7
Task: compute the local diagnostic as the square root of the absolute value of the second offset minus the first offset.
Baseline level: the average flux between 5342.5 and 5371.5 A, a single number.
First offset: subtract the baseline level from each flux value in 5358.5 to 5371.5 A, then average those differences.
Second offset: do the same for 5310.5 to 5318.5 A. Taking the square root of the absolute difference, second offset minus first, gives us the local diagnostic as 0.64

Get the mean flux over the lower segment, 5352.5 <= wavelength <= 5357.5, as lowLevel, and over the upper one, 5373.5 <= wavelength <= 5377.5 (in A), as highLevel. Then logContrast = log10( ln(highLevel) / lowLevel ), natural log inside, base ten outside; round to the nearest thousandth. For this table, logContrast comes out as -0.519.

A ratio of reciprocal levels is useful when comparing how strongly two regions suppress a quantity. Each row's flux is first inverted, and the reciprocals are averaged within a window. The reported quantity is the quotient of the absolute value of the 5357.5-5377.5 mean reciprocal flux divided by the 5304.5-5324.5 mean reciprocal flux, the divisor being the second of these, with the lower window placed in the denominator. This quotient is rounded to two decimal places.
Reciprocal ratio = 0.98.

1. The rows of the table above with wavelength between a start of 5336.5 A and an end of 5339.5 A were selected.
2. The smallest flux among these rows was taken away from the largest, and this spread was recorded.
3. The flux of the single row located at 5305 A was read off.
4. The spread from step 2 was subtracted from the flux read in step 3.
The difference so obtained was 6.2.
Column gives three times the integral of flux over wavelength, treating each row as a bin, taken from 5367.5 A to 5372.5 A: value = 98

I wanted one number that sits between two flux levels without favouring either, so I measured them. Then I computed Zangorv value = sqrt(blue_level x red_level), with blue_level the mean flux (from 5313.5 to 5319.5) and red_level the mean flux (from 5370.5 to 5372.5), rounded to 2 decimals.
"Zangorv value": 6.60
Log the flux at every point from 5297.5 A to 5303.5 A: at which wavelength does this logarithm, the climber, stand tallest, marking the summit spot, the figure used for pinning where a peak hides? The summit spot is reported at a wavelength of 5300 A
